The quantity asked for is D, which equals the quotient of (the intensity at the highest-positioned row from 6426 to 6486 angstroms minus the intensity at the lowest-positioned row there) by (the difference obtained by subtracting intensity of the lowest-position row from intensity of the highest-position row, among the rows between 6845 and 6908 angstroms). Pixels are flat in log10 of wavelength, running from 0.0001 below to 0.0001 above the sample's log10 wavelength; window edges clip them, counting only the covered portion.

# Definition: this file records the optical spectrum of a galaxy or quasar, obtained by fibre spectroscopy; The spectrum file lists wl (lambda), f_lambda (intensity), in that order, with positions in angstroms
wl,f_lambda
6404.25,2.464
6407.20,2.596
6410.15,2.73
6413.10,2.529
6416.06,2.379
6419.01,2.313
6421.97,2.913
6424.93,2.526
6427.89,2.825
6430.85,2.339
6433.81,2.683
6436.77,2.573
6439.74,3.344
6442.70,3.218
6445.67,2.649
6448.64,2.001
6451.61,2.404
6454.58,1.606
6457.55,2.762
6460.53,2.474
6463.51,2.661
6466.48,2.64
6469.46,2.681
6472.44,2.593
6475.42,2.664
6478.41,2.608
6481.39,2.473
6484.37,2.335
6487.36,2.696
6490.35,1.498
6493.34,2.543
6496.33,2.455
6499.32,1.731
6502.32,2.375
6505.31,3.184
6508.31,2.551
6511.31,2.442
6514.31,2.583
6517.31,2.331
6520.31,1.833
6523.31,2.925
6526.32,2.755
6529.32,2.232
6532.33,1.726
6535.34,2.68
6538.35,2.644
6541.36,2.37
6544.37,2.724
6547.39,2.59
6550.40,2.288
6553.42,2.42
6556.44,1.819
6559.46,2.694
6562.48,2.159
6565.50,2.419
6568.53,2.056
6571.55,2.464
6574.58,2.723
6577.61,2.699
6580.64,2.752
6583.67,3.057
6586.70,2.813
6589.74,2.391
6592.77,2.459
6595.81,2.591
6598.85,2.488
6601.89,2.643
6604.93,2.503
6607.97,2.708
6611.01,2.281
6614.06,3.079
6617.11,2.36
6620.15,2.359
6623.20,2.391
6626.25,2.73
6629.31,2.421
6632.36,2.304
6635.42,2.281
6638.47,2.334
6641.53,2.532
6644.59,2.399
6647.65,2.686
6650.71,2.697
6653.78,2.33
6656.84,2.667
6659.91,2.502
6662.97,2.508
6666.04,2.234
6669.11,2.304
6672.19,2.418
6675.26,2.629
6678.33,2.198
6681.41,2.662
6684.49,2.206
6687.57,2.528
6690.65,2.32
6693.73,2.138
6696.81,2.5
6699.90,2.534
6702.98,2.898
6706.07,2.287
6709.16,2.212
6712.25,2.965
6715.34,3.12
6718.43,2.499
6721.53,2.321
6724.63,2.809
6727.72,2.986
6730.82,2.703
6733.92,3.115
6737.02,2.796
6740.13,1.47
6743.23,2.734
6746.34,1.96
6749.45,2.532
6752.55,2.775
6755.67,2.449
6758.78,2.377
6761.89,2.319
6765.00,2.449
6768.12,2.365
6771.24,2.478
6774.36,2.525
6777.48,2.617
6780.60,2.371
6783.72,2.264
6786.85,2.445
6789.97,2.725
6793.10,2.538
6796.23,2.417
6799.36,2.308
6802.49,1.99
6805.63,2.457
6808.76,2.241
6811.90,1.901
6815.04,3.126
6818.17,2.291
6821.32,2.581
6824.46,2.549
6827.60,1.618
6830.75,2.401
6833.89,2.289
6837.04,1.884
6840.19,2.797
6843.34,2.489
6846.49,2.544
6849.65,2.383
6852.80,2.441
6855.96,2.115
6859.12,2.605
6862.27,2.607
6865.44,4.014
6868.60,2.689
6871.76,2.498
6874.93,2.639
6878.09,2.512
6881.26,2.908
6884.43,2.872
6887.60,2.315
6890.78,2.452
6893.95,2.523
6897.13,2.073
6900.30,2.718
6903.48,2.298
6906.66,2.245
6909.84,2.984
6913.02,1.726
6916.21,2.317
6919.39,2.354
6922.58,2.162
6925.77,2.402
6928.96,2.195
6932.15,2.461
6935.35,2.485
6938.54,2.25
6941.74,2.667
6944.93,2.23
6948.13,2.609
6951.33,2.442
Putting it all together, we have 1.6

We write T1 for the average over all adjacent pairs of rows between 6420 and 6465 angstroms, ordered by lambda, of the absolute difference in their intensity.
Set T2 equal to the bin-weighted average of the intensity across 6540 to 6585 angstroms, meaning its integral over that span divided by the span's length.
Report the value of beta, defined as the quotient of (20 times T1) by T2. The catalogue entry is 3.8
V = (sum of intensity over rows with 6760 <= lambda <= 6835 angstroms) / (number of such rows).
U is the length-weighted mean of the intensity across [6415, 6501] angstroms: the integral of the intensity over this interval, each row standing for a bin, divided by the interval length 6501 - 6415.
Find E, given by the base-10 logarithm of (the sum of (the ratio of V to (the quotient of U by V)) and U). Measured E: 0.68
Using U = 2.50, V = 2.39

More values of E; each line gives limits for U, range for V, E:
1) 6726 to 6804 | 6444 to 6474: 0.69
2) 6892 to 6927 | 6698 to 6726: 0.72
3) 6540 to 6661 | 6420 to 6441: 0.74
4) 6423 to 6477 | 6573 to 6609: 0.72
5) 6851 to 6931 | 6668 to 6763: 0.70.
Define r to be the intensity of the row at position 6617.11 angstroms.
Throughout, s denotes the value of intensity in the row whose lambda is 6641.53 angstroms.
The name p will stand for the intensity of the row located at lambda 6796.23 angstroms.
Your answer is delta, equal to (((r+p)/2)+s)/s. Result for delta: 1.94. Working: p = 2.417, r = 2.36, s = 2.532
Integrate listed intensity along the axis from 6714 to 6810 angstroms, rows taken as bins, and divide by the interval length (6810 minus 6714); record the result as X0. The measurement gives 2.49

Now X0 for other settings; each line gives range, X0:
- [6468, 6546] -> 2.45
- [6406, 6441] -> 2.64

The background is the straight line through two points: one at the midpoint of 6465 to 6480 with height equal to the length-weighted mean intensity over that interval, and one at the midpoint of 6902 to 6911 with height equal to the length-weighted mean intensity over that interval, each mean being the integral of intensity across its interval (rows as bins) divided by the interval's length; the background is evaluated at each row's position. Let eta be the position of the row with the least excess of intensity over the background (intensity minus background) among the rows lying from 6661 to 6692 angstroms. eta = 6678.33 angstroms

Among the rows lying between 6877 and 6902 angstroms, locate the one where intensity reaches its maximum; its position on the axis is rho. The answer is 6881.26 angstroms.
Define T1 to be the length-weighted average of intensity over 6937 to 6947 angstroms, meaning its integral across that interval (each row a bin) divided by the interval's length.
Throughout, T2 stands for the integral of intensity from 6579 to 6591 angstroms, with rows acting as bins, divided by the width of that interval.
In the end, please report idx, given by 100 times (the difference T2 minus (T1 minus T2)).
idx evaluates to 313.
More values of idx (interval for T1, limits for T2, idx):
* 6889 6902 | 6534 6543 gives 269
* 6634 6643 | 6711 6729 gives 317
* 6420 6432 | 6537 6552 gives 240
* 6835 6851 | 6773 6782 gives 260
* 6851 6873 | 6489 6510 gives 197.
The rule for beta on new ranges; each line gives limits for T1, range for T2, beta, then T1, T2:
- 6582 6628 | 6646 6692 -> 2.2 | 0.27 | 2.46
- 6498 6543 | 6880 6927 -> 3.9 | 0.47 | 2.42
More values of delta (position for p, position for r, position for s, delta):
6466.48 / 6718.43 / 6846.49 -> 2.01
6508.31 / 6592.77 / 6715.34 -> 1.80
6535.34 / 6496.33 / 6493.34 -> 2.01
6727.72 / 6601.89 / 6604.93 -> 2.12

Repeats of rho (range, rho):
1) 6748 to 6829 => 6815.04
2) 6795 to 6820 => 6815.04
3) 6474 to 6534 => 6505.31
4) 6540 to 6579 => 6544.37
